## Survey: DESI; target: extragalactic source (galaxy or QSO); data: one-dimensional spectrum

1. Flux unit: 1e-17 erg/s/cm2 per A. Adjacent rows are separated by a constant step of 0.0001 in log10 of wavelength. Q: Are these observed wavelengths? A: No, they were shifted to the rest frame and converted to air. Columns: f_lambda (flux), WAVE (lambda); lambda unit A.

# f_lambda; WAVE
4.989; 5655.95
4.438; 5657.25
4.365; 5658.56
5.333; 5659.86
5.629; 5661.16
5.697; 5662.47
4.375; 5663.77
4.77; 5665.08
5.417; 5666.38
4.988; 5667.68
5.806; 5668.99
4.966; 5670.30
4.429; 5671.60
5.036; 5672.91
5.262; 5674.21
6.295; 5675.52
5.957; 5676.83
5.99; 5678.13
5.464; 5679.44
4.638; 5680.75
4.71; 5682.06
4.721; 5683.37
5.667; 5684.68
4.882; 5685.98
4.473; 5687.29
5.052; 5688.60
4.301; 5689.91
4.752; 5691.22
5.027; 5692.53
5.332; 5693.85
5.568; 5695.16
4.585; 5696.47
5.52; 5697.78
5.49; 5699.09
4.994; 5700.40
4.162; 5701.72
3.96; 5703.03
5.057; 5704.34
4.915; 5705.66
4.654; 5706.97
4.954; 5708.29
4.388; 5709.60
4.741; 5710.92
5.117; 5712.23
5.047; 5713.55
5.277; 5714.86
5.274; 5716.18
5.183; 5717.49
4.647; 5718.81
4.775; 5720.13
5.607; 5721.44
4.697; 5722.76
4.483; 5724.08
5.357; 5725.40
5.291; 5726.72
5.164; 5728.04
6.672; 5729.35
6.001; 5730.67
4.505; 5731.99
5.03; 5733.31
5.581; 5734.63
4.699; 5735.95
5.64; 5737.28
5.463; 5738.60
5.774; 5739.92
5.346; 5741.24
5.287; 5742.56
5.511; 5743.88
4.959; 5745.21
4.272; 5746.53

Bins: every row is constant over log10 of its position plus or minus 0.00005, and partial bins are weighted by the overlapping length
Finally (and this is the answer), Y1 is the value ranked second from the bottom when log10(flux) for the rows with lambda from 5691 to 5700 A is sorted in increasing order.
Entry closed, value 0.68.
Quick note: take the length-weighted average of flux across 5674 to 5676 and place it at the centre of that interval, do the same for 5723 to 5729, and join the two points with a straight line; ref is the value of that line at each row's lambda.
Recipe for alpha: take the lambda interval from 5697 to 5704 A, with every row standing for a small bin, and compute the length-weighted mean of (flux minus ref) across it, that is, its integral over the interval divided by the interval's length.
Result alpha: -0.65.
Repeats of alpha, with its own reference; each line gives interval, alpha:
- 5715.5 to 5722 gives -0.14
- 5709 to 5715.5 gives -0.40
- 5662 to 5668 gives -0.95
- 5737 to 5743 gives 0.56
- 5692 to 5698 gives -0.37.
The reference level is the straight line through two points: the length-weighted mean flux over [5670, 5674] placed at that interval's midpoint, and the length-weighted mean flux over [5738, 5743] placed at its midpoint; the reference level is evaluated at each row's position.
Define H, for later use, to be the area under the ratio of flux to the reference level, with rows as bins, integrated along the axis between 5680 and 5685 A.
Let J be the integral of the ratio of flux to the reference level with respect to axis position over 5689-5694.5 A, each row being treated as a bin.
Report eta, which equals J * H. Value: 26.2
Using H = 4.9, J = 5.3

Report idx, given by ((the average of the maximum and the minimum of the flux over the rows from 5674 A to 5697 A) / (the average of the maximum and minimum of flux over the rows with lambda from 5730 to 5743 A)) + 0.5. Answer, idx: 1.51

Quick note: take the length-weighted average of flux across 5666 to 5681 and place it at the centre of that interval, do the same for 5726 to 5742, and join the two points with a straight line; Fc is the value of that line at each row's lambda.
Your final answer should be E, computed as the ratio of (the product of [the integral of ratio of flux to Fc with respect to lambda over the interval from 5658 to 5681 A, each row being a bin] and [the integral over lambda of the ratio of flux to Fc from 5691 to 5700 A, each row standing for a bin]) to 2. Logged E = 98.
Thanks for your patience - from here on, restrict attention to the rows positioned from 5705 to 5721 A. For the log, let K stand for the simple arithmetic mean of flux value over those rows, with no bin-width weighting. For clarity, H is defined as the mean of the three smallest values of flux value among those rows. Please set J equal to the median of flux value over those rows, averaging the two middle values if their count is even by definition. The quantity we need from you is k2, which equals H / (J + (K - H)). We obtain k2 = 0.86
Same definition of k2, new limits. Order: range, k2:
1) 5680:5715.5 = 0.73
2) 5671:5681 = 0.78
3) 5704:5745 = 0.76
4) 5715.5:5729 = 0.82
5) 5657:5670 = 0.75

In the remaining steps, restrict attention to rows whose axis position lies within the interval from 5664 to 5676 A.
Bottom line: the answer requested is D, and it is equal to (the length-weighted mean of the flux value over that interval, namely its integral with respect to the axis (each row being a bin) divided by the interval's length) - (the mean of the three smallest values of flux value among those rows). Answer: 0.45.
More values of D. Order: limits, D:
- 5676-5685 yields 0.62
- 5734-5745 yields 0.28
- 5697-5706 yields 0.52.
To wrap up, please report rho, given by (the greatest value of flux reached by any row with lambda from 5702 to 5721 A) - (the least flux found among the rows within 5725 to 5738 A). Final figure 0.8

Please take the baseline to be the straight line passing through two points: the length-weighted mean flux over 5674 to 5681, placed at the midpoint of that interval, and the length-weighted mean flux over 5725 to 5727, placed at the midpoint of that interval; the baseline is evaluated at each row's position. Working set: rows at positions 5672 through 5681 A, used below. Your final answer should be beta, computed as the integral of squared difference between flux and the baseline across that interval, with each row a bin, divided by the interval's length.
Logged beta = 0.3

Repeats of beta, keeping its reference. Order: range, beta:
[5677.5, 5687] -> 0.5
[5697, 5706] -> 0.7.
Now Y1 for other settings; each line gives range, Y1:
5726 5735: 0.70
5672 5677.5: 0.72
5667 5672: 0.70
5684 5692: 0.65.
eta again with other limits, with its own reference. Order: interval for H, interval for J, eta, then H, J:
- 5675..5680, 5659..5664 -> 33.6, 6.0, 5.6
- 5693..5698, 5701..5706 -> 22.5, 5.1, 4.4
